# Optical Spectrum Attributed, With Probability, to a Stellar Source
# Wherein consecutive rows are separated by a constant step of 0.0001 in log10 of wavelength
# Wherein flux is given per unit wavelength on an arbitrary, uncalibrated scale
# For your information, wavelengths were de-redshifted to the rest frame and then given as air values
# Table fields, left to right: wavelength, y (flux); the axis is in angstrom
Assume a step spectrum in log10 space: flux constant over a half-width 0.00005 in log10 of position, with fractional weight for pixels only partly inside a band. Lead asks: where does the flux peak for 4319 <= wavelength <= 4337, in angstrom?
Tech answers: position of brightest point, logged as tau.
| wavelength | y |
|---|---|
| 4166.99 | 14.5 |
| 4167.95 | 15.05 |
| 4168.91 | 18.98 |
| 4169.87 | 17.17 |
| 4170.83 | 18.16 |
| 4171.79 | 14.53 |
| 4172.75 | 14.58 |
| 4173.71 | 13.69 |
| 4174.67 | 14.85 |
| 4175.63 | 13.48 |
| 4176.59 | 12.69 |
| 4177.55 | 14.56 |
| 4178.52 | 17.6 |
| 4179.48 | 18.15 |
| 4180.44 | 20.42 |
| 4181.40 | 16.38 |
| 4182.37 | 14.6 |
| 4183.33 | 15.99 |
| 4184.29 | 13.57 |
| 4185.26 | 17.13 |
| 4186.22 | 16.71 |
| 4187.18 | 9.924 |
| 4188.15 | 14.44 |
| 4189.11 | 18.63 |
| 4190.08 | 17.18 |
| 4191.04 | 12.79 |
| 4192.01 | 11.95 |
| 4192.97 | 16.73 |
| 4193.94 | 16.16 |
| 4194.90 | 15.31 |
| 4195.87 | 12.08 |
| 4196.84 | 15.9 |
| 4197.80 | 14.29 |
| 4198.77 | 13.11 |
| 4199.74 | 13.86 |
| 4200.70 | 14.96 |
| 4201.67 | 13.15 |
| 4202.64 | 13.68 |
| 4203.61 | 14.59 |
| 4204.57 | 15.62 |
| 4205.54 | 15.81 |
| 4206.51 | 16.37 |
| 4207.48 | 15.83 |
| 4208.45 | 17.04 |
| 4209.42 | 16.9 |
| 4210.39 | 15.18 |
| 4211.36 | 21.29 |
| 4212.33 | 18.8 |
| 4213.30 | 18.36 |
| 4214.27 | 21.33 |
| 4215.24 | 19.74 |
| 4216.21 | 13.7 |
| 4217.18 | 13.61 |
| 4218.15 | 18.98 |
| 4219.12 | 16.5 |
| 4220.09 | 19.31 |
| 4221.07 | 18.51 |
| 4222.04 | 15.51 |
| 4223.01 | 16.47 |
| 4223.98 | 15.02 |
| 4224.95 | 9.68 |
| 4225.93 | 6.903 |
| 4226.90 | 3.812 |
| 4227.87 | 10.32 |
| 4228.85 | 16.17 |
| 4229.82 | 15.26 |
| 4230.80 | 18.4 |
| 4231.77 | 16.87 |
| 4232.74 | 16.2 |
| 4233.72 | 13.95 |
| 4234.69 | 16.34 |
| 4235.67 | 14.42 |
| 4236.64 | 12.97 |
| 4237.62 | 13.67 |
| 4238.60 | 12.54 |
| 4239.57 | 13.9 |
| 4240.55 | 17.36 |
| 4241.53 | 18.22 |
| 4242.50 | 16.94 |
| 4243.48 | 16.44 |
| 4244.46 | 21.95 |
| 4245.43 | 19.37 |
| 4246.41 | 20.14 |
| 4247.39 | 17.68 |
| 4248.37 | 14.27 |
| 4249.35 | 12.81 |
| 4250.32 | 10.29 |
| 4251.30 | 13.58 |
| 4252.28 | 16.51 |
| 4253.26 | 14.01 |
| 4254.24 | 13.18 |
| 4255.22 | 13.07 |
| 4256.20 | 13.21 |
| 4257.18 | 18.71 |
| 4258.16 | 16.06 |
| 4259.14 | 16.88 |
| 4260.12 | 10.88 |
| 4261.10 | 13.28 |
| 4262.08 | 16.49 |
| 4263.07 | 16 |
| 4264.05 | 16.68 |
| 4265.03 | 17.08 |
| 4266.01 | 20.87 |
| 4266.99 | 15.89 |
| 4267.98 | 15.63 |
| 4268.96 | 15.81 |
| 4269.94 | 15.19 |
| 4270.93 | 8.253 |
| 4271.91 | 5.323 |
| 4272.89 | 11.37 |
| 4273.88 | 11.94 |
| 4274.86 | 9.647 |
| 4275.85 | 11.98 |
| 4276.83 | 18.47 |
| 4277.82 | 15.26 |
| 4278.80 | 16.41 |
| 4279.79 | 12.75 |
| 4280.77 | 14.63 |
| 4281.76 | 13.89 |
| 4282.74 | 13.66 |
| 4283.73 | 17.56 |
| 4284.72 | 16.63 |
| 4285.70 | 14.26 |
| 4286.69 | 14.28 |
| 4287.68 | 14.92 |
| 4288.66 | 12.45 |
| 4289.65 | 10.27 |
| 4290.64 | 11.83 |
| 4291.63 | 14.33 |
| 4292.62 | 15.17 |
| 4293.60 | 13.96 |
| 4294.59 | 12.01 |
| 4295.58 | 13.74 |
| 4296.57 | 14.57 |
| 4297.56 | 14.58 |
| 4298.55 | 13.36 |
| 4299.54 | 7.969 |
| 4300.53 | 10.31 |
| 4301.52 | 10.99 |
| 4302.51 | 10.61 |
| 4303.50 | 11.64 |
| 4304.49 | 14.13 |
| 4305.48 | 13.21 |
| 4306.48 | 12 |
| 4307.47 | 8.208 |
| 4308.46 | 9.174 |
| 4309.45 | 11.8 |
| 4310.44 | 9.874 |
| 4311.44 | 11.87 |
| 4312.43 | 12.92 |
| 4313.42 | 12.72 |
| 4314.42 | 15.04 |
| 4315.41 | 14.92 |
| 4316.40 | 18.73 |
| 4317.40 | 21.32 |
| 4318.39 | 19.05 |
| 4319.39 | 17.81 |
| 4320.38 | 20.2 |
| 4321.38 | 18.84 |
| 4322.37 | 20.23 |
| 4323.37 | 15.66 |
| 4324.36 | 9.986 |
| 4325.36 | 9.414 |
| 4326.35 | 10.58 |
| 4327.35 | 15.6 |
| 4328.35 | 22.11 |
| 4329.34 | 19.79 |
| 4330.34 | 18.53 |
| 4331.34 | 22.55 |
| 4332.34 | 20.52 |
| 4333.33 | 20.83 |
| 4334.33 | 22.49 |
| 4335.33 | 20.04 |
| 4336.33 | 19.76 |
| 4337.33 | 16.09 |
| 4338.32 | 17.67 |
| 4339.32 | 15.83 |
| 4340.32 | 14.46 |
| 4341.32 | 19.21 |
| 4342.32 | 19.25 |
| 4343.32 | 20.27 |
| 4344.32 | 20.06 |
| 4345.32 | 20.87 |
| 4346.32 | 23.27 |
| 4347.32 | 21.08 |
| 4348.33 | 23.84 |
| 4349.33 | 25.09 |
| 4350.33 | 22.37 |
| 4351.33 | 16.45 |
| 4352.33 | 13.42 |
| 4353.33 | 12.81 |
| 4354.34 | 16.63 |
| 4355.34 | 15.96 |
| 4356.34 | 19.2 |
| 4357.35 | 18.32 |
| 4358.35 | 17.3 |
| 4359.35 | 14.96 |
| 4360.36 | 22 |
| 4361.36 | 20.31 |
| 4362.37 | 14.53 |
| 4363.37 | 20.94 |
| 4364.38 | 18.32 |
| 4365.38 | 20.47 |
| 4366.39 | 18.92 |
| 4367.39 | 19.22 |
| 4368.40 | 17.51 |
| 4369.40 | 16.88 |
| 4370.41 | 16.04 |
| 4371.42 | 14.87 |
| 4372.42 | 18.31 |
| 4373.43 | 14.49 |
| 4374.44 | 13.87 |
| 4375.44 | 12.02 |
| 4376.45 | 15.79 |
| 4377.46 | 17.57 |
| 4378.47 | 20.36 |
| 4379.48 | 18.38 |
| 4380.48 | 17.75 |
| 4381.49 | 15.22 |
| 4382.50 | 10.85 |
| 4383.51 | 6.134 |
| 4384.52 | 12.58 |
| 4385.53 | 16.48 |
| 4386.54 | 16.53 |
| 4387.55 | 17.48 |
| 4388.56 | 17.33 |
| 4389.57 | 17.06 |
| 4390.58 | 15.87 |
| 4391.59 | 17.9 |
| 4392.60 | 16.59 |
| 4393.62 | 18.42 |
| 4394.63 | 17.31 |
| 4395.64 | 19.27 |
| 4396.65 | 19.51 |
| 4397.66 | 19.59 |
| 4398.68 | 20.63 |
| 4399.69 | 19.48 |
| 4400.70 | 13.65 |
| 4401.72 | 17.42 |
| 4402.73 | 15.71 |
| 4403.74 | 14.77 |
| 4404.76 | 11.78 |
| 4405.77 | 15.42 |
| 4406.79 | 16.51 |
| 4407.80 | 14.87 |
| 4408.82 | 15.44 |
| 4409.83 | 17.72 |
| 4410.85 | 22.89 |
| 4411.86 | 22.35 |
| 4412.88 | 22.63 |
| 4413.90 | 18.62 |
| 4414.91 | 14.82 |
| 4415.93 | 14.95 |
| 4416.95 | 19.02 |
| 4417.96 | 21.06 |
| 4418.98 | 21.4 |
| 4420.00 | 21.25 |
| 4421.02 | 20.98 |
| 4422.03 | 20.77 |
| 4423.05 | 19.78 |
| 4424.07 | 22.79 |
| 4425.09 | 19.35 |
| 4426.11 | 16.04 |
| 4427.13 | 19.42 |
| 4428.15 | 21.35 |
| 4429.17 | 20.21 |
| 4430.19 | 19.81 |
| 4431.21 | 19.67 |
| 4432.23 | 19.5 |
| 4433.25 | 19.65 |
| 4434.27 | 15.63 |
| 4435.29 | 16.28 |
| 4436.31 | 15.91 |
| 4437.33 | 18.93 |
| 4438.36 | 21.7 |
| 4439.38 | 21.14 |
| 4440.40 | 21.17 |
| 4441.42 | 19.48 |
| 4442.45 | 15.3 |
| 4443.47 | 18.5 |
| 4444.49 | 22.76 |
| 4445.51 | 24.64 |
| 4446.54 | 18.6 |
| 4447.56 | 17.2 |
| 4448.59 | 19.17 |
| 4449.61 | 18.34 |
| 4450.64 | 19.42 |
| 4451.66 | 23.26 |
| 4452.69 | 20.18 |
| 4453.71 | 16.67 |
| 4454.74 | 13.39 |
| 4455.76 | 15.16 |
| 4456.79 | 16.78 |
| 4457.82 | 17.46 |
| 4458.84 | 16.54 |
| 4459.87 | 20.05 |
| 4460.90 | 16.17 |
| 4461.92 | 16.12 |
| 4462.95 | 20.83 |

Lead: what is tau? 4331.34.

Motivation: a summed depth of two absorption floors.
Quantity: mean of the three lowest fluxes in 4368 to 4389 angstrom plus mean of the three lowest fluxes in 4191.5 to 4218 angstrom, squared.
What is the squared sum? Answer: 486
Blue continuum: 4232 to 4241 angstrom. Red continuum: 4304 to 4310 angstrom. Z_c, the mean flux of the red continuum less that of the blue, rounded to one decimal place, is -3.2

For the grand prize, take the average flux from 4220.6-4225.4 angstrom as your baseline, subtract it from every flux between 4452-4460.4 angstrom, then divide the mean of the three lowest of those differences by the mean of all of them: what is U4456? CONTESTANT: 0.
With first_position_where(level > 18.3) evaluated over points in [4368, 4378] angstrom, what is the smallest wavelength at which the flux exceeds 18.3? 4372.42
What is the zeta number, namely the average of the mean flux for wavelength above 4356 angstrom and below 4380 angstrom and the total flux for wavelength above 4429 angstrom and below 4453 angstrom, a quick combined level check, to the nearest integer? 242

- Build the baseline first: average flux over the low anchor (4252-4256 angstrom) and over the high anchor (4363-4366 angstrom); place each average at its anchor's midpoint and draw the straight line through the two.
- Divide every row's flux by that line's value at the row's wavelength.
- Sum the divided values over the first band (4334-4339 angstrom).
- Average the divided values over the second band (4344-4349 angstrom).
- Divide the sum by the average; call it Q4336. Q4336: 4.5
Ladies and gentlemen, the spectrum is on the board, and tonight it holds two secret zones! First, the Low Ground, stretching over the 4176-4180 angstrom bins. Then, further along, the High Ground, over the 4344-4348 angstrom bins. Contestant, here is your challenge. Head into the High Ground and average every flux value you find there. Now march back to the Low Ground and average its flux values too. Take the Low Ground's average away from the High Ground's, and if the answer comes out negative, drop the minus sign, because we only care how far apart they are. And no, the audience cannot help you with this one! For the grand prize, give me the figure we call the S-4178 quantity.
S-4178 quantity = 6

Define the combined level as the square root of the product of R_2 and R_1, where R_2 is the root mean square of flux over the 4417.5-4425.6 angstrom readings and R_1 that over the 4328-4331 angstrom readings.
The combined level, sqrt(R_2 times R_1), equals 20.6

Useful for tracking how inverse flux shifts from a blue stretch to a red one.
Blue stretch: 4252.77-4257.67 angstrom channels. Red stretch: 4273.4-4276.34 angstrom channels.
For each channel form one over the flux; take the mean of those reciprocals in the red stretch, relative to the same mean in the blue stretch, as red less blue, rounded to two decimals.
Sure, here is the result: 0.02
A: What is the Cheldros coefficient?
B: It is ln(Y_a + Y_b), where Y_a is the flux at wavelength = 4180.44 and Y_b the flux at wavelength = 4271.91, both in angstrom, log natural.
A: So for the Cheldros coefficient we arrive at 3.25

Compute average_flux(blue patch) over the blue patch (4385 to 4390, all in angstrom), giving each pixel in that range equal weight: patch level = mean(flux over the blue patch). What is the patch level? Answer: 17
